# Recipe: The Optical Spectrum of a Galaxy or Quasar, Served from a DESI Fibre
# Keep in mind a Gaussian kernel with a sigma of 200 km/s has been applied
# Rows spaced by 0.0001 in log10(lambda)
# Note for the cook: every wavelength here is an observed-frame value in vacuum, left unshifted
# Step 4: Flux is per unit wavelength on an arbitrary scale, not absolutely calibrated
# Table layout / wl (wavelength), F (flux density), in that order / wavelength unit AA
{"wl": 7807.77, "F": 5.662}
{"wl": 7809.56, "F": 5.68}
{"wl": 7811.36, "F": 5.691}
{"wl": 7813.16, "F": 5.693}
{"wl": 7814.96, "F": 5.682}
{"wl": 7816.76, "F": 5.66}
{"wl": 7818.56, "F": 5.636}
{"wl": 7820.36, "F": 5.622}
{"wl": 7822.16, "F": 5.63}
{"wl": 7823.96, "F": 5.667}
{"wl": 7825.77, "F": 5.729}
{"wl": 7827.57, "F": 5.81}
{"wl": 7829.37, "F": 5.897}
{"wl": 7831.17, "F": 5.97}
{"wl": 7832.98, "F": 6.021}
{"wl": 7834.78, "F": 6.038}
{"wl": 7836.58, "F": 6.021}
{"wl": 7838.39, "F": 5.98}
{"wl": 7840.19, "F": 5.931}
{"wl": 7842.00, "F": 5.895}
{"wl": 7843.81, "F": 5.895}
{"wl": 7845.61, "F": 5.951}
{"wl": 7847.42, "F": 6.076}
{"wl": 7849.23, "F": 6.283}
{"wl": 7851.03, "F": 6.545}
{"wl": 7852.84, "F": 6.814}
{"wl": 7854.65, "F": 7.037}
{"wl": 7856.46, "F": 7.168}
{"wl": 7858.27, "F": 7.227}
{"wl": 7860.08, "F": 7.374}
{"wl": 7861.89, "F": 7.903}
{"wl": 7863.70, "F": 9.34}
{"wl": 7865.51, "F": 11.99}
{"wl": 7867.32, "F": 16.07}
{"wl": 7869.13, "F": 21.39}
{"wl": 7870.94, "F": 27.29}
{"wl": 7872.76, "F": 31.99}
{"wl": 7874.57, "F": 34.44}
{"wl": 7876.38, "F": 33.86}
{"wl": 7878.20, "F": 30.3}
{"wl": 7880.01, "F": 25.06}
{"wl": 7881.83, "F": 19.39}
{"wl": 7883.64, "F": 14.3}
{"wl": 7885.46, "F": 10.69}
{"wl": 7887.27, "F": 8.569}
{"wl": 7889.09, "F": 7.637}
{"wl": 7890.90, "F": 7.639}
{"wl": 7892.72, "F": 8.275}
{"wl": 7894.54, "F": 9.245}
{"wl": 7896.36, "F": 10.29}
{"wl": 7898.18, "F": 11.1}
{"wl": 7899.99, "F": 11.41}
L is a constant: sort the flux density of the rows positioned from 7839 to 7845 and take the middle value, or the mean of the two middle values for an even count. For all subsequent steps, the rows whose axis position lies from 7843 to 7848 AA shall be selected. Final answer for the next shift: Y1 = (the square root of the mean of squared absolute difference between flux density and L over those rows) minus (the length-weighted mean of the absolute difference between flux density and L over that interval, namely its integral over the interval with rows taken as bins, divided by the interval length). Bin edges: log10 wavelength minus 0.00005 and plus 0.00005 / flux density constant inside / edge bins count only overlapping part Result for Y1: 0.04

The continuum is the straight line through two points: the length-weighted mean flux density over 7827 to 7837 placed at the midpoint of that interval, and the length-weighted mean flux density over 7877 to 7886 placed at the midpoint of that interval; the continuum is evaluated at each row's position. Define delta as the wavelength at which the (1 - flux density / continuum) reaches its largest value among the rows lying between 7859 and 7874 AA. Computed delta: 7860.08 AA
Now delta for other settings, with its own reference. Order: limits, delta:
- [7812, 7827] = 7825.77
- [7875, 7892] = 7890.90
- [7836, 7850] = 7849.23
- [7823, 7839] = 7838.39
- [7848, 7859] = 7858.27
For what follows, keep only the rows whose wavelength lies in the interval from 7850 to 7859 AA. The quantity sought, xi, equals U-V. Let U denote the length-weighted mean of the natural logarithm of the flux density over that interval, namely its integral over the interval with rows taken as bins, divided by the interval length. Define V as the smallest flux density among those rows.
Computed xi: -4.6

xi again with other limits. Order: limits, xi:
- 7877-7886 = -7.7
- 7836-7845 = -4.1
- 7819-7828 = -3.9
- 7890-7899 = -5.4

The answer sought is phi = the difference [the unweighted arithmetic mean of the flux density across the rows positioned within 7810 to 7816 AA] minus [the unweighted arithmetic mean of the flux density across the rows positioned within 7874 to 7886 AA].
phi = -18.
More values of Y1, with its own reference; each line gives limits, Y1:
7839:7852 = 0.11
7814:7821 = 0.00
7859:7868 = 1.20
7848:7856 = 0.05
